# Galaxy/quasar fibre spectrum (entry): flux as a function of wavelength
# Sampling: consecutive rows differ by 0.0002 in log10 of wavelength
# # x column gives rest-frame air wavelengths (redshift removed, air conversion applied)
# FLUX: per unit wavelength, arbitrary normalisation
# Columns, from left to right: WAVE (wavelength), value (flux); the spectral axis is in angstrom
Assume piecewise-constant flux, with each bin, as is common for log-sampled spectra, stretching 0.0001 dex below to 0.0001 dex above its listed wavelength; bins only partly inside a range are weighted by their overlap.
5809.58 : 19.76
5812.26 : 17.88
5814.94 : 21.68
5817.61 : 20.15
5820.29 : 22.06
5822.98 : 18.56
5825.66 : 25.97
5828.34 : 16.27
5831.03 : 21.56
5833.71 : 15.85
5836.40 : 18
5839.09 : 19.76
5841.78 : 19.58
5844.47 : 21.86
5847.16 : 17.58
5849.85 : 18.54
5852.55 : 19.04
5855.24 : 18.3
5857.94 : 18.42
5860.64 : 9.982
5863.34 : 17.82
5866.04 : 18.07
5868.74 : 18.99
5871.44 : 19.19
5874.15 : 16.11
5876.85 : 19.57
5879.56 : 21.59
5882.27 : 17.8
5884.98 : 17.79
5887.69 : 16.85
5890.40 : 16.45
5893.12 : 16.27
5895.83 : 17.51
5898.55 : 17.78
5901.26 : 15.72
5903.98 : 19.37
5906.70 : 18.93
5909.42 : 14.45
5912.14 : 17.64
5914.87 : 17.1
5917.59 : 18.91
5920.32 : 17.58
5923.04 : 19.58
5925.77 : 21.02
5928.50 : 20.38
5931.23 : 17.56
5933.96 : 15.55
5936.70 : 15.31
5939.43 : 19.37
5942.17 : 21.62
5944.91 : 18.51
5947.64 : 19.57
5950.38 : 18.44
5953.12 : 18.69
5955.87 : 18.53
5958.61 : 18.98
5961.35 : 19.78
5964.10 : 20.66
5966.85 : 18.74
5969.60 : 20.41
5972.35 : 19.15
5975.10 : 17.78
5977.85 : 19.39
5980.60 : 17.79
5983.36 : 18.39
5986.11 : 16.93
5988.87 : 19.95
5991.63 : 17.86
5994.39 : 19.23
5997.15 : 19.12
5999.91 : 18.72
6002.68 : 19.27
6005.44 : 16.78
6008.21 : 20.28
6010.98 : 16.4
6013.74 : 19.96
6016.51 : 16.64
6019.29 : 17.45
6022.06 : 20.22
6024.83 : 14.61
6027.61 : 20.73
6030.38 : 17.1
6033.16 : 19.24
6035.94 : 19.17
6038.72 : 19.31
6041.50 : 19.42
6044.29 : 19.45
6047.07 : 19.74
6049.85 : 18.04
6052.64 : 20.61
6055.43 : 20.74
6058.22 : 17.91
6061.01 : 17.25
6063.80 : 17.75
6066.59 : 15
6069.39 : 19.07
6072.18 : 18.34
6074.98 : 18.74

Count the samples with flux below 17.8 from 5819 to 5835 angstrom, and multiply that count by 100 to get 200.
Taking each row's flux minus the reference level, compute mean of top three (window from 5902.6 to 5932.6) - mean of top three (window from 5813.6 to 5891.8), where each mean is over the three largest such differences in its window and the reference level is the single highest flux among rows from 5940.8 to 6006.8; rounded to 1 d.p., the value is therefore -3.0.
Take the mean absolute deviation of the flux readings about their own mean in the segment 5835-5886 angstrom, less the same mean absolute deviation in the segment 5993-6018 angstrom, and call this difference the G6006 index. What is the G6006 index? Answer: 0.15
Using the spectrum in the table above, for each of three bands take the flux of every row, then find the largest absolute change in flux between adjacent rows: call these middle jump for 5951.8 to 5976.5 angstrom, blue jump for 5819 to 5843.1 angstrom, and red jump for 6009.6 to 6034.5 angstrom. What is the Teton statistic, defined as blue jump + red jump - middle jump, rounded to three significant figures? 13.9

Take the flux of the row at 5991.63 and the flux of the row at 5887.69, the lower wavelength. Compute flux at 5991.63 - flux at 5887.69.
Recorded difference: 1.0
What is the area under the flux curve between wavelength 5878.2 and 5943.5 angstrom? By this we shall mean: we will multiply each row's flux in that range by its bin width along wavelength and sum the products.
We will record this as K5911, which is 1176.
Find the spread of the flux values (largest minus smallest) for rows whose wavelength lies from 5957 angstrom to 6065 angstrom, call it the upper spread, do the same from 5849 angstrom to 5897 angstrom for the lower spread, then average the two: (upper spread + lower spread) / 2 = 8.9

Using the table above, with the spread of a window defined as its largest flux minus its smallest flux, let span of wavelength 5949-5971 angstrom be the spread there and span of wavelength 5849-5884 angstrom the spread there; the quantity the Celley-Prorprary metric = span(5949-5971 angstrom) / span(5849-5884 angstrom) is 0.19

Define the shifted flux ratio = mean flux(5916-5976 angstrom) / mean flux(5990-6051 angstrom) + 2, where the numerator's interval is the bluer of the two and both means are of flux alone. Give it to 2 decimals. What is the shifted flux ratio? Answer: 3.02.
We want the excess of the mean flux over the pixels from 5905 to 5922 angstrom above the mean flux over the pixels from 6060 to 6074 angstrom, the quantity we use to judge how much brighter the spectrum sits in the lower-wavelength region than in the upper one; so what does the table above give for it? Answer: 0.0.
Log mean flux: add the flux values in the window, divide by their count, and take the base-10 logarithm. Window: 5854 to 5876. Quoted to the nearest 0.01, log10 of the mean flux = 1.23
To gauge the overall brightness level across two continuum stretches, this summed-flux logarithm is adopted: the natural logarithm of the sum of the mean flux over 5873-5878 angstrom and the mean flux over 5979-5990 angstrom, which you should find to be 3.59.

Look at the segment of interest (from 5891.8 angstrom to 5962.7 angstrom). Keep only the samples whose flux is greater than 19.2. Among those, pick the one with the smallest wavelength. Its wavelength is 5903.98 angstrom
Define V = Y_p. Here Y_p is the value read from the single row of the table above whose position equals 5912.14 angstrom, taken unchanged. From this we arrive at 17.64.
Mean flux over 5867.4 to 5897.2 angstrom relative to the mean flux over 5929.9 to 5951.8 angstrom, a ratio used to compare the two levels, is 0.987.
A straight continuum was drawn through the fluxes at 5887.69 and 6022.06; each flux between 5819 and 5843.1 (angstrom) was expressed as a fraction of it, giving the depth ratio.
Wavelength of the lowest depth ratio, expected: 5833.71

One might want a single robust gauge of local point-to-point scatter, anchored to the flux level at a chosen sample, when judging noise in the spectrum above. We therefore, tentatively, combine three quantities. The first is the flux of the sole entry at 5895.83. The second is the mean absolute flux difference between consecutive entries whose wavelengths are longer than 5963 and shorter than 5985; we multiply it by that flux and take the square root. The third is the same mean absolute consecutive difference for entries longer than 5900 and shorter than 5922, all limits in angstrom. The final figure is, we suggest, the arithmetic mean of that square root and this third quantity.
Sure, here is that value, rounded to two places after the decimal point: 3.61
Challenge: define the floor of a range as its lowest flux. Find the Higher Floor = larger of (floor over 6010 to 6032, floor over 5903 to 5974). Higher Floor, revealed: 14.6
